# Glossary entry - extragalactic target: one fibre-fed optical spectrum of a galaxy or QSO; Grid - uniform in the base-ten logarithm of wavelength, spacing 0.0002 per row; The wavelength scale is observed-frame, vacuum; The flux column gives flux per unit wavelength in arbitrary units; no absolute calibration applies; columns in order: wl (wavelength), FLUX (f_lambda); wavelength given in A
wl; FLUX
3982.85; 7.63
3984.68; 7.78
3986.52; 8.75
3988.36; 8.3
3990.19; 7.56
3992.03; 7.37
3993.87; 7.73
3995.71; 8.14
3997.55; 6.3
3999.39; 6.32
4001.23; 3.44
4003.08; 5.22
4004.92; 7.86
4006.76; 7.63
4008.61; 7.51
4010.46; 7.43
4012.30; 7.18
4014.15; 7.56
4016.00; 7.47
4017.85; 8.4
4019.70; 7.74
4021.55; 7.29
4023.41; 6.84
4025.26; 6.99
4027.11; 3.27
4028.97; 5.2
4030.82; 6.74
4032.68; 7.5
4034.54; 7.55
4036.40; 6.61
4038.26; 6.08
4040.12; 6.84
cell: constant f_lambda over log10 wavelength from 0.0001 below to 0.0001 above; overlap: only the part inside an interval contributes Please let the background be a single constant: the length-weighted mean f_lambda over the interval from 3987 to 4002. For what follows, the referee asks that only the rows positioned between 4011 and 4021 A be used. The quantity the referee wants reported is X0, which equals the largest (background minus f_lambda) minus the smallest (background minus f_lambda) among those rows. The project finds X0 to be 1.2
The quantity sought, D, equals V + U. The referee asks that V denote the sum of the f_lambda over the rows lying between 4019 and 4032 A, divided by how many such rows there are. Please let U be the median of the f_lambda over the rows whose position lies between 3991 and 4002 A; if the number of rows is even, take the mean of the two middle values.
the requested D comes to 13.1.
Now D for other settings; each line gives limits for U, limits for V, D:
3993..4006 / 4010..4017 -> 13.7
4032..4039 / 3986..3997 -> 15.0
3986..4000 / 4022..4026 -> 14.6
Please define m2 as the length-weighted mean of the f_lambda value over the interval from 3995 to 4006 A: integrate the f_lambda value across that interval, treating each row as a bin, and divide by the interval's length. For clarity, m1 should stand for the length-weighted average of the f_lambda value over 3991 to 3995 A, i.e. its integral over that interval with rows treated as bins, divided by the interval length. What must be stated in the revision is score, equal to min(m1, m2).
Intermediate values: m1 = 7.6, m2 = 6.2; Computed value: 6.2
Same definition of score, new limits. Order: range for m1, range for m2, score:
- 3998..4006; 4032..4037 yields 5.8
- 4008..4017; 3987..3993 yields 7.4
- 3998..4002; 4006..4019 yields 5.1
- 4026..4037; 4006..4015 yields 6.1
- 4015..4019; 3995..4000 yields 6.9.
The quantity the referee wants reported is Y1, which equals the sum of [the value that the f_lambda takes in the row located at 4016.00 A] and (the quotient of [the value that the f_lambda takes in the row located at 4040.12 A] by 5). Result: 8.84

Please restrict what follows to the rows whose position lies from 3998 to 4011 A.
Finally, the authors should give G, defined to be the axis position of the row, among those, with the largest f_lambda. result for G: 4004.92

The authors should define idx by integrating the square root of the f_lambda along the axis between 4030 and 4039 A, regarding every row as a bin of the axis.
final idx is 23.6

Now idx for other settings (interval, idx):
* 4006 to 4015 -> 24.6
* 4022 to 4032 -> 24.1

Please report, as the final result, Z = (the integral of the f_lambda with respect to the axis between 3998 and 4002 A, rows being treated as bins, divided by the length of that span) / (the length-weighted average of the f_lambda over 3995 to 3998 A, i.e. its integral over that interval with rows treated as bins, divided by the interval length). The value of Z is 0.70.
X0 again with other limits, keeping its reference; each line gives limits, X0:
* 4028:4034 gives 2.3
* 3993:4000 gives 1.8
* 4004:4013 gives 0.7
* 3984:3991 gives 1.2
